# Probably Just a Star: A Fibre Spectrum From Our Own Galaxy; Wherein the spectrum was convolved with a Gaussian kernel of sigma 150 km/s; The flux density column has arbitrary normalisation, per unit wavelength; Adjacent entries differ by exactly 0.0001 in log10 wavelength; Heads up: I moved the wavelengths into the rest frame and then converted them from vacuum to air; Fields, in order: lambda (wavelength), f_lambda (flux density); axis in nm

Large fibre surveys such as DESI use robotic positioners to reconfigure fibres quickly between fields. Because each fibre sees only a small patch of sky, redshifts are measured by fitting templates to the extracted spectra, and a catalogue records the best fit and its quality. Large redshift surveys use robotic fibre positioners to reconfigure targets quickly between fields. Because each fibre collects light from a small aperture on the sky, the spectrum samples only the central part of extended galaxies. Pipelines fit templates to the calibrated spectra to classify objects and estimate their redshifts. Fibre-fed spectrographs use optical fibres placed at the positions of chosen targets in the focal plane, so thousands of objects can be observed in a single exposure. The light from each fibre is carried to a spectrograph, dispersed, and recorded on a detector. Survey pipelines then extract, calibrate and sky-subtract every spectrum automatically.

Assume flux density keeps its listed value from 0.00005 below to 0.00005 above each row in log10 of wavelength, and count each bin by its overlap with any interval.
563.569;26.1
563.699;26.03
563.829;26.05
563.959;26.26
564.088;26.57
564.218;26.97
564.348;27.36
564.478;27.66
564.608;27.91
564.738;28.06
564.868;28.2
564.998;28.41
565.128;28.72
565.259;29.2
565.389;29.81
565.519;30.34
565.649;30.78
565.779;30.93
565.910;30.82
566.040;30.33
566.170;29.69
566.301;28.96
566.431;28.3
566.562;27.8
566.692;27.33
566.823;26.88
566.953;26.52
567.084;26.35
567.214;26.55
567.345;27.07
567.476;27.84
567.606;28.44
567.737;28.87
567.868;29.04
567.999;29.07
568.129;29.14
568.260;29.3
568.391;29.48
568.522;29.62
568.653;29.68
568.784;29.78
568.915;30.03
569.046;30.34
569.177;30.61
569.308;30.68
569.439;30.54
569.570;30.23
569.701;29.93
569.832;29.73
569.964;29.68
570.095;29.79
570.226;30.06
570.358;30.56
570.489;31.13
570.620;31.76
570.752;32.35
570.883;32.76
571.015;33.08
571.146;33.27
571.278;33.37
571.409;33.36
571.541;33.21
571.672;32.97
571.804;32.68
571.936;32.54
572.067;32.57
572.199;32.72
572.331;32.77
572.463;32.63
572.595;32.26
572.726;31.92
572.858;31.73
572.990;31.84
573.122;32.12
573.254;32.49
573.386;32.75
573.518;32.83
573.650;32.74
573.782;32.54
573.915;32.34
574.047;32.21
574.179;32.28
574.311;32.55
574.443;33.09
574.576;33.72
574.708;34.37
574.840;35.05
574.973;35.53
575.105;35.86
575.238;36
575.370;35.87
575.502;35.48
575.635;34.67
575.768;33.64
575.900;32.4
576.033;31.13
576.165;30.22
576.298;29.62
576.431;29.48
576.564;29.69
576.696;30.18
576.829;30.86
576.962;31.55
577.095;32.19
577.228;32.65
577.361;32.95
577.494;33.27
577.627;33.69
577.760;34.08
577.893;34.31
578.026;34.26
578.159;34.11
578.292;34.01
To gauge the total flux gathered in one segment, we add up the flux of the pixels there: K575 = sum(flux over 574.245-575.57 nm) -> 348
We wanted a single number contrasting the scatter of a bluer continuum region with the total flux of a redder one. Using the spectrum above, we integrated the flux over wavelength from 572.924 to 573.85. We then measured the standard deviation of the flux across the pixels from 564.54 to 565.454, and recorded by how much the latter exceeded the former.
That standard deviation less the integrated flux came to -29.4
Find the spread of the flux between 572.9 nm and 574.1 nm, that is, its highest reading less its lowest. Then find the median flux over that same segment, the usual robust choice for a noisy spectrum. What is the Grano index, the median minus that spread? 31.5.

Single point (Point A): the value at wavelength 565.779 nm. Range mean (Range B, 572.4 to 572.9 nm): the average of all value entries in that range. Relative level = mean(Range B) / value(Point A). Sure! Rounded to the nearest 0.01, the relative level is 1.04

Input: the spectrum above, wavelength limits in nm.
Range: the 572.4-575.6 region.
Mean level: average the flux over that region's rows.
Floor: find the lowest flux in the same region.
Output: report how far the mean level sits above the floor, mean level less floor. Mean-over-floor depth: 1.6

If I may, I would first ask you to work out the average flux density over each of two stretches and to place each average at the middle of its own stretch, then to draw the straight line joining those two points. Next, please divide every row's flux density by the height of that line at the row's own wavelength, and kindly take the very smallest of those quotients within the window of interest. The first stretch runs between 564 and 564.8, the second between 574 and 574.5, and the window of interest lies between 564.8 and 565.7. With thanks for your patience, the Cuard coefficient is 1.02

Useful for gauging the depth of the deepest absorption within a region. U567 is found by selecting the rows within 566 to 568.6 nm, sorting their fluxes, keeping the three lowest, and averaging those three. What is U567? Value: 26.5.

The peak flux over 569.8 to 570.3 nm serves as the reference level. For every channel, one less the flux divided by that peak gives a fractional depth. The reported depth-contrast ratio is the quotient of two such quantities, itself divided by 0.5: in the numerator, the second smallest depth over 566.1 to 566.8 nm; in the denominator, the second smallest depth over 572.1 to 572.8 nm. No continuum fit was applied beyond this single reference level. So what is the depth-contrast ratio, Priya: -0.8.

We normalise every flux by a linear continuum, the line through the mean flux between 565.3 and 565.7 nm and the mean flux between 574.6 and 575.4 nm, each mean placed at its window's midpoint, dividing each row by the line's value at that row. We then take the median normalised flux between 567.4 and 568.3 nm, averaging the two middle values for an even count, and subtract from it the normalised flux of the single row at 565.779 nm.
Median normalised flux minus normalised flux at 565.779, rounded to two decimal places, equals -0.10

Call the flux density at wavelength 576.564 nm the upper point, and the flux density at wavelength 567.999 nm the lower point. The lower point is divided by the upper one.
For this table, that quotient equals 0.98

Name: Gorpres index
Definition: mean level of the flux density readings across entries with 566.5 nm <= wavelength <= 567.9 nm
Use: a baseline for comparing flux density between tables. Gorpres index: 27.5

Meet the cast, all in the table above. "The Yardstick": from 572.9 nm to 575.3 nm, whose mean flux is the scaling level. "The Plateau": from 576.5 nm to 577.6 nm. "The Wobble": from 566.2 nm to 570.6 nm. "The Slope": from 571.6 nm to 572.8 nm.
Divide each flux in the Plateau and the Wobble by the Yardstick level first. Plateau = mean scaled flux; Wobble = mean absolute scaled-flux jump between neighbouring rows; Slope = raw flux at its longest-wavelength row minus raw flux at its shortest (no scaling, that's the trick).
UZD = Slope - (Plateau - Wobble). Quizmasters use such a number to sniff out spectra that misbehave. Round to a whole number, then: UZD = -2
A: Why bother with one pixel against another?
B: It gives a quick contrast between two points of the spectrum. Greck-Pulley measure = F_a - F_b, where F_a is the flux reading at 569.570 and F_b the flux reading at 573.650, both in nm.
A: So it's -2.5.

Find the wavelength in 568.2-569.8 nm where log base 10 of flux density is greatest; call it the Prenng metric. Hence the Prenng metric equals 569.308 nm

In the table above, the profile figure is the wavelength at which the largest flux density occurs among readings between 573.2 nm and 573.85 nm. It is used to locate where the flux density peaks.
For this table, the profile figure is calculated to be 573.518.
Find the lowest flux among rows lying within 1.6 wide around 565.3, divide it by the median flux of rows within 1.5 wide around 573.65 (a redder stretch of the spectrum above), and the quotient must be 0.86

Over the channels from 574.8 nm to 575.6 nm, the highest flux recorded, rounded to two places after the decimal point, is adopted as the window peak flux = 36.00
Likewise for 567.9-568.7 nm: 29.68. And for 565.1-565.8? 30.93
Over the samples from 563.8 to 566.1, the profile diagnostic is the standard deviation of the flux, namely 1.6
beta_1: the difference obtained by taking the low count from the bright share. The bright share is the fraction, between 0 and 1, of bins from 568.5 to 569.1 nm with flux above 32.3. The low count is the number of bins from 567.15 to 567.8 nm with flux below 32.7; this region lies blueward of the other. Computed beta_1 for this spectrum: -5.0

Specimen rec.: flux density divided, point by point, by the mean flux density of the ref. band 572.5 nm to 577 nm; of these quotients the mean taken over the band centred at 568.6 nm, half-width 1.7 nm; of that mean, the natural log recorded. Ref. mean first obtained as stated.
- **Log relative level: -0.11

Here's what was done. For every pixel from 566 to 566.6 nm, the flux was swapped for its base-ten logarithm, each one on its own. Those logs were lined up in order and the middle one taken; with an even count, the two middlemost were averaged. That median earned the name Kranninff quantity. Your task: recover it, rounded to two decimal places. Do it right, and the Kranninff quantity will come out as 1.46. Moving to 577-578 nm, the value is 1.52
